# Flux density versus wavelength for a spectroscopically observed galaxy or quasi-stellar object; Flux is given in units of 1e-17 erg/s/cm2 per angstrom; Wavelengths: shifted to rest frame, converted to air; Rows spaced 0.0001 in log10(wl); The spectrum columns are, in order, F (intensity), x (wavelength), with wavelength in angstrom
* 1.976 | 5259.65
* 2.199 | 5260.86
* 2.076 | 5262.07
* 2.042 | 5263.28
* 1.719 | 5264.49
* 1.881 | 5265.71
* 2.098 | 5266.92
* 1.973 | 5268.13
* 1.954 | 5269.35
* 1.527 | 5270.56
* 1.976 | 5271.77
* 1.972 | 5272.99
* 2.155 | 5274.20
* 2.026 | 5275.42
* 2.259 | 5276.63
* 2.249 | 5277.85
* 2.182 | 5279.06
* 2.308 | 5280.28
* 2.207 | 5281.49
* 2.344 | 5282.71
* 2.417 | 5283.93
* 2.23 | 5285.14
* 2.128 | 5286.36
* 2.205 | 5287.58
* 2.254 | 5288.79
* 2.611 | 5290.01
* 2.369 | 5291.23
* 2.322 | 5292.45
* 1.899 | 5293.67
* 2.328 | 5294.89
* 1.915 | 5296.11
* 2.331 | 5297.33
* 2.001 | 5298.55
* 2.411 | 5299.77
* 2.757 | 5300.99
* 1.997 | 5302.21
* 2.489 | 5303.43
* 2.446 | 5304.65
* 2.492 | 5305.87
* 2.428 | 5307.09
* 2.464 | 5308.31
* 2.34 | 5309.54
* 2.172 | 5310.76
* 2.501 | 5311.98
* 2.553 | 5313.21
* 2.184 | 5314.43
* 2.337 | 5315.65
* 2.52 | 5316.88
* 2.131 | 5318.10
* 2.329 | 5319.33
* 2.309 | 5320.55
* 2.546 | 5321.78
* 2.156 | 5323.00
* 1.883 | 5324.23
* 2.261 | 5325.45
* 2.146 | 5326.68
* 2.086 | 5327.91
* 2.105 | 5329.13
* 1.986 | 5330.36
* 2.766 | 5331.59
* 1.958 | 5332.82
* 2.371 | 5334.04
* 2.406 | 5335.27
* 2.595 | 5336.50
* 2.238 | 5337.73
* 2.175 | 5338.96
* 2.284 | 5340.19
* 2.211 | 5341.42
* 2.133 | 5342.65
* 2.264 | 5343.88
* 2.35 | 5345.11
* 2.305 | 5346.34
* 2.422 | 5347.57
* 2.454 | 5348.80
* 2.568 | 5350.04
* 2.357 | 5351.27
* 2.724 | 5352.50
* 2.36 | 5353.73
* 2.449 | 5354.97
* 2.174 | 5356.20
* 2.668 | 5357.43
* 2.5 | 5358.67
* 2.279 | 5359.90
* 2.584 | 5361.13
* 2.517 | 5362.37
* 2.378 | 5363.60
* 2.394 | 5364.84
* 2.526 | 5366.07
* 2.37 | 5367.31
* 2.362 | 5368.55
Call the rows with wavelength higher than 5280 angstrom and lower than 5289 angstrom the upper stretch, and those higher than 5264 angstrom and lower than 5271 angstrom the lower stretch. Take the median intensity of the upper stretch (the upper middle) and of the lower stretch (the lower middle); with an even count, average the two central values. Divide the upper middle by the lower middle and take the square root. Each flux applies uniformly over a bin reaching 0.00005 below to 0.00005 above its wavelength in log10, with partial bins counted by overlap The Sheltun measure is 1.08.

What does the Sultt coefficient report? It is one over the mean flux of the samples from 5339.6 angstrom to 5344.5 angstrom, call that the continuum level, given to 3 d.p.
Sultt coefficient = 0.450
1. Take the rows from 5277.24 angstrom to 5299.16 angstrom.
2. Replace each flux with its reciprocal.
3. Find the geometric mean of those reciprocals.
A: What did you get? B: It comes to 0.448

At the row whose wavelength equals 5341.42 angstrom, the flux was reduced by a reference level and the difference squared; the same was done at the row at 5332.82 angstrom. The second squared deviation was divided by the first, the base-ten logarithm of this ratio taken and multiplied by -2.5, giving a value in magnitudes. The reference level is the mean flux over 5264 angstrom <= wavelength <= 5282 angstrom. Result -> 2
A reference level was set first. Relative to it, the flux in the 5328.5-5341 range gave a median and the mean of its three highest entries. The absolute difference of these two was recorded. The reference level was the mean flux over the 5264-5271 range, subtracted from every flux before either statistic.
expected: 0.33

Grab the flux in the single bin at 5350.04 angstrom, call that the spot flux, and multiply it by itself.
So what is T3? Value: 6.6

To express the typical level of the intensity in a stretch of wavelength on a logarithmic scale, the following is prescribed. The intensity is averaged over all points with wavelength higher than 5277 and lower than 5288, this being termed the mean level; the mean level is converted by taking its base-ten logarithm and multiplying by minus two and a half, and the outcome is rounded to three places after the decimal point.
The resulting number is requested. -0.882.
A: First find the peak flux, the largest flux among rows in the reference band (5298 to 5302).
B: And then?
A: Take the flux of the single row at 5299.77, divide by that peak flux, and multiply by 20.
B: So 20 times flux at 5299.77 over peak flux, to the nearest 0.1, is 17.5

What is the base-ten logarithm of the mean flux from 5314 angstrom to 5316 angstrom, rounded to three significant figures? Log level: 0.354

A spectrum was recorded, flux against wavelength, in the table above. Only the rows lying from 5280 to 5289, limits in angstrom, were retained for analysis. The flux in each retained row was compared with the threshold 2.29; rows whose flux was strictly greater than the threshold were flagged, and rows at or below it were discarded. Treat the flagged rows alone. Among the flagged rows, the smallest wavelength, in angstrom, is 5280.28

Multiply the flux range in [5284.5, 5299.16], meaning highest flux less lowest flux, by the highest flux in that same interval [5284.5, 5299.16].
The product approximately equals 1.9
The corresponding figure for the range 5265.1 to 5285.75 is 2.2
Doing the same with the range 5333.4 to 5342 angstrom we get 1.1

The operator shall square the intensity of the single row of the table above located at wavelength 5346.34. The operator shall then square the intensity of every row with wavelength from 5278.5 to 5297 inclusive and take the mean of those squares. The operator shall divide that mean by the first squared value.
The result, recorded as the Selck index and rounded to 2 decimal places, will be 0.96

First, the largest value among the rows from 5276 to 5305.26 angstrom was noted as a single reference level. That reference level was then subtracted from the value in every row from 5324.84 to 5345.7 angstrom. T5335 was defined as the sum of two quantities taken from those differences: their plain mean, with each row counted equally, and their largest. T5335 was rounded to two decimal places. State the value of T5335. -0.49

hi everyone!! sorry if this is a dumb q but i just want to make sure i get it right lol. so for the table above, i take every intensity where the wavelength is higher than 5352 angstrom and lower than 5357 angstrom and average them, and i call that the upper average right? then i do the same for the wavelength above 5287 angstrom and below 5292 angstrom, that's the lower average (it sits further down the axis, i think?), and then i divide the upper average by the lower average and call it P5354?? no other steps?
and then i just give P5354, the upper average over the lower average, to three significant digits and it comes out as 1.03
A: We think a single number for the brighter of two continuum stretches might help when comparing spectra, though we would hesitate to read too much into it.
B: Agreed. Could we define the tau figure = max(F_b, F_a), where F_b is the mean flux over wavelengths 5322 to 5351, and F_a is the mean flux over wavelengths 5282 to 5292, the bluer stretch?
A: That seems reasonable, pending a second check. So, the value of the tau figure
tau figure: 2.32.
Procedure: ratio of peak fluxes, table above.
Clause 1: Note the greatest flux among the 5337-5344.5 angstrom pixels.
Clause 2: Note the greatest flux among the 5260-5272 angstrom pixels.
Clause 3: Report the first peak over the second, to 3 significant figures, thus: 1.04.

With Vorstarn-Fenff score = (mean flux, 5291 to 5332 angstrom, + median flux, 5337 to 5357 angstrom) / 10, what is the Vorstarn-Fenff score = 0.462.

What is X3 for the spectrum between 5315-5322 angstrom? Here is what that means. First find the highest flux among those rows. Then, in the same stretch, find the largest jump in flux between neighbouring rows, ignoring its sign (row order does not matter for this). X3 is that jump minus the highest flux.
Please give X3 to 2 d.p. -2.16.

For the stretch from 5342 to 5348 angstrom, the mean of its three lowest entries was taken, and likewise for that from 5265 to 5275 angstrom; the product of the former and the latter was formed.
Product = 3.99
